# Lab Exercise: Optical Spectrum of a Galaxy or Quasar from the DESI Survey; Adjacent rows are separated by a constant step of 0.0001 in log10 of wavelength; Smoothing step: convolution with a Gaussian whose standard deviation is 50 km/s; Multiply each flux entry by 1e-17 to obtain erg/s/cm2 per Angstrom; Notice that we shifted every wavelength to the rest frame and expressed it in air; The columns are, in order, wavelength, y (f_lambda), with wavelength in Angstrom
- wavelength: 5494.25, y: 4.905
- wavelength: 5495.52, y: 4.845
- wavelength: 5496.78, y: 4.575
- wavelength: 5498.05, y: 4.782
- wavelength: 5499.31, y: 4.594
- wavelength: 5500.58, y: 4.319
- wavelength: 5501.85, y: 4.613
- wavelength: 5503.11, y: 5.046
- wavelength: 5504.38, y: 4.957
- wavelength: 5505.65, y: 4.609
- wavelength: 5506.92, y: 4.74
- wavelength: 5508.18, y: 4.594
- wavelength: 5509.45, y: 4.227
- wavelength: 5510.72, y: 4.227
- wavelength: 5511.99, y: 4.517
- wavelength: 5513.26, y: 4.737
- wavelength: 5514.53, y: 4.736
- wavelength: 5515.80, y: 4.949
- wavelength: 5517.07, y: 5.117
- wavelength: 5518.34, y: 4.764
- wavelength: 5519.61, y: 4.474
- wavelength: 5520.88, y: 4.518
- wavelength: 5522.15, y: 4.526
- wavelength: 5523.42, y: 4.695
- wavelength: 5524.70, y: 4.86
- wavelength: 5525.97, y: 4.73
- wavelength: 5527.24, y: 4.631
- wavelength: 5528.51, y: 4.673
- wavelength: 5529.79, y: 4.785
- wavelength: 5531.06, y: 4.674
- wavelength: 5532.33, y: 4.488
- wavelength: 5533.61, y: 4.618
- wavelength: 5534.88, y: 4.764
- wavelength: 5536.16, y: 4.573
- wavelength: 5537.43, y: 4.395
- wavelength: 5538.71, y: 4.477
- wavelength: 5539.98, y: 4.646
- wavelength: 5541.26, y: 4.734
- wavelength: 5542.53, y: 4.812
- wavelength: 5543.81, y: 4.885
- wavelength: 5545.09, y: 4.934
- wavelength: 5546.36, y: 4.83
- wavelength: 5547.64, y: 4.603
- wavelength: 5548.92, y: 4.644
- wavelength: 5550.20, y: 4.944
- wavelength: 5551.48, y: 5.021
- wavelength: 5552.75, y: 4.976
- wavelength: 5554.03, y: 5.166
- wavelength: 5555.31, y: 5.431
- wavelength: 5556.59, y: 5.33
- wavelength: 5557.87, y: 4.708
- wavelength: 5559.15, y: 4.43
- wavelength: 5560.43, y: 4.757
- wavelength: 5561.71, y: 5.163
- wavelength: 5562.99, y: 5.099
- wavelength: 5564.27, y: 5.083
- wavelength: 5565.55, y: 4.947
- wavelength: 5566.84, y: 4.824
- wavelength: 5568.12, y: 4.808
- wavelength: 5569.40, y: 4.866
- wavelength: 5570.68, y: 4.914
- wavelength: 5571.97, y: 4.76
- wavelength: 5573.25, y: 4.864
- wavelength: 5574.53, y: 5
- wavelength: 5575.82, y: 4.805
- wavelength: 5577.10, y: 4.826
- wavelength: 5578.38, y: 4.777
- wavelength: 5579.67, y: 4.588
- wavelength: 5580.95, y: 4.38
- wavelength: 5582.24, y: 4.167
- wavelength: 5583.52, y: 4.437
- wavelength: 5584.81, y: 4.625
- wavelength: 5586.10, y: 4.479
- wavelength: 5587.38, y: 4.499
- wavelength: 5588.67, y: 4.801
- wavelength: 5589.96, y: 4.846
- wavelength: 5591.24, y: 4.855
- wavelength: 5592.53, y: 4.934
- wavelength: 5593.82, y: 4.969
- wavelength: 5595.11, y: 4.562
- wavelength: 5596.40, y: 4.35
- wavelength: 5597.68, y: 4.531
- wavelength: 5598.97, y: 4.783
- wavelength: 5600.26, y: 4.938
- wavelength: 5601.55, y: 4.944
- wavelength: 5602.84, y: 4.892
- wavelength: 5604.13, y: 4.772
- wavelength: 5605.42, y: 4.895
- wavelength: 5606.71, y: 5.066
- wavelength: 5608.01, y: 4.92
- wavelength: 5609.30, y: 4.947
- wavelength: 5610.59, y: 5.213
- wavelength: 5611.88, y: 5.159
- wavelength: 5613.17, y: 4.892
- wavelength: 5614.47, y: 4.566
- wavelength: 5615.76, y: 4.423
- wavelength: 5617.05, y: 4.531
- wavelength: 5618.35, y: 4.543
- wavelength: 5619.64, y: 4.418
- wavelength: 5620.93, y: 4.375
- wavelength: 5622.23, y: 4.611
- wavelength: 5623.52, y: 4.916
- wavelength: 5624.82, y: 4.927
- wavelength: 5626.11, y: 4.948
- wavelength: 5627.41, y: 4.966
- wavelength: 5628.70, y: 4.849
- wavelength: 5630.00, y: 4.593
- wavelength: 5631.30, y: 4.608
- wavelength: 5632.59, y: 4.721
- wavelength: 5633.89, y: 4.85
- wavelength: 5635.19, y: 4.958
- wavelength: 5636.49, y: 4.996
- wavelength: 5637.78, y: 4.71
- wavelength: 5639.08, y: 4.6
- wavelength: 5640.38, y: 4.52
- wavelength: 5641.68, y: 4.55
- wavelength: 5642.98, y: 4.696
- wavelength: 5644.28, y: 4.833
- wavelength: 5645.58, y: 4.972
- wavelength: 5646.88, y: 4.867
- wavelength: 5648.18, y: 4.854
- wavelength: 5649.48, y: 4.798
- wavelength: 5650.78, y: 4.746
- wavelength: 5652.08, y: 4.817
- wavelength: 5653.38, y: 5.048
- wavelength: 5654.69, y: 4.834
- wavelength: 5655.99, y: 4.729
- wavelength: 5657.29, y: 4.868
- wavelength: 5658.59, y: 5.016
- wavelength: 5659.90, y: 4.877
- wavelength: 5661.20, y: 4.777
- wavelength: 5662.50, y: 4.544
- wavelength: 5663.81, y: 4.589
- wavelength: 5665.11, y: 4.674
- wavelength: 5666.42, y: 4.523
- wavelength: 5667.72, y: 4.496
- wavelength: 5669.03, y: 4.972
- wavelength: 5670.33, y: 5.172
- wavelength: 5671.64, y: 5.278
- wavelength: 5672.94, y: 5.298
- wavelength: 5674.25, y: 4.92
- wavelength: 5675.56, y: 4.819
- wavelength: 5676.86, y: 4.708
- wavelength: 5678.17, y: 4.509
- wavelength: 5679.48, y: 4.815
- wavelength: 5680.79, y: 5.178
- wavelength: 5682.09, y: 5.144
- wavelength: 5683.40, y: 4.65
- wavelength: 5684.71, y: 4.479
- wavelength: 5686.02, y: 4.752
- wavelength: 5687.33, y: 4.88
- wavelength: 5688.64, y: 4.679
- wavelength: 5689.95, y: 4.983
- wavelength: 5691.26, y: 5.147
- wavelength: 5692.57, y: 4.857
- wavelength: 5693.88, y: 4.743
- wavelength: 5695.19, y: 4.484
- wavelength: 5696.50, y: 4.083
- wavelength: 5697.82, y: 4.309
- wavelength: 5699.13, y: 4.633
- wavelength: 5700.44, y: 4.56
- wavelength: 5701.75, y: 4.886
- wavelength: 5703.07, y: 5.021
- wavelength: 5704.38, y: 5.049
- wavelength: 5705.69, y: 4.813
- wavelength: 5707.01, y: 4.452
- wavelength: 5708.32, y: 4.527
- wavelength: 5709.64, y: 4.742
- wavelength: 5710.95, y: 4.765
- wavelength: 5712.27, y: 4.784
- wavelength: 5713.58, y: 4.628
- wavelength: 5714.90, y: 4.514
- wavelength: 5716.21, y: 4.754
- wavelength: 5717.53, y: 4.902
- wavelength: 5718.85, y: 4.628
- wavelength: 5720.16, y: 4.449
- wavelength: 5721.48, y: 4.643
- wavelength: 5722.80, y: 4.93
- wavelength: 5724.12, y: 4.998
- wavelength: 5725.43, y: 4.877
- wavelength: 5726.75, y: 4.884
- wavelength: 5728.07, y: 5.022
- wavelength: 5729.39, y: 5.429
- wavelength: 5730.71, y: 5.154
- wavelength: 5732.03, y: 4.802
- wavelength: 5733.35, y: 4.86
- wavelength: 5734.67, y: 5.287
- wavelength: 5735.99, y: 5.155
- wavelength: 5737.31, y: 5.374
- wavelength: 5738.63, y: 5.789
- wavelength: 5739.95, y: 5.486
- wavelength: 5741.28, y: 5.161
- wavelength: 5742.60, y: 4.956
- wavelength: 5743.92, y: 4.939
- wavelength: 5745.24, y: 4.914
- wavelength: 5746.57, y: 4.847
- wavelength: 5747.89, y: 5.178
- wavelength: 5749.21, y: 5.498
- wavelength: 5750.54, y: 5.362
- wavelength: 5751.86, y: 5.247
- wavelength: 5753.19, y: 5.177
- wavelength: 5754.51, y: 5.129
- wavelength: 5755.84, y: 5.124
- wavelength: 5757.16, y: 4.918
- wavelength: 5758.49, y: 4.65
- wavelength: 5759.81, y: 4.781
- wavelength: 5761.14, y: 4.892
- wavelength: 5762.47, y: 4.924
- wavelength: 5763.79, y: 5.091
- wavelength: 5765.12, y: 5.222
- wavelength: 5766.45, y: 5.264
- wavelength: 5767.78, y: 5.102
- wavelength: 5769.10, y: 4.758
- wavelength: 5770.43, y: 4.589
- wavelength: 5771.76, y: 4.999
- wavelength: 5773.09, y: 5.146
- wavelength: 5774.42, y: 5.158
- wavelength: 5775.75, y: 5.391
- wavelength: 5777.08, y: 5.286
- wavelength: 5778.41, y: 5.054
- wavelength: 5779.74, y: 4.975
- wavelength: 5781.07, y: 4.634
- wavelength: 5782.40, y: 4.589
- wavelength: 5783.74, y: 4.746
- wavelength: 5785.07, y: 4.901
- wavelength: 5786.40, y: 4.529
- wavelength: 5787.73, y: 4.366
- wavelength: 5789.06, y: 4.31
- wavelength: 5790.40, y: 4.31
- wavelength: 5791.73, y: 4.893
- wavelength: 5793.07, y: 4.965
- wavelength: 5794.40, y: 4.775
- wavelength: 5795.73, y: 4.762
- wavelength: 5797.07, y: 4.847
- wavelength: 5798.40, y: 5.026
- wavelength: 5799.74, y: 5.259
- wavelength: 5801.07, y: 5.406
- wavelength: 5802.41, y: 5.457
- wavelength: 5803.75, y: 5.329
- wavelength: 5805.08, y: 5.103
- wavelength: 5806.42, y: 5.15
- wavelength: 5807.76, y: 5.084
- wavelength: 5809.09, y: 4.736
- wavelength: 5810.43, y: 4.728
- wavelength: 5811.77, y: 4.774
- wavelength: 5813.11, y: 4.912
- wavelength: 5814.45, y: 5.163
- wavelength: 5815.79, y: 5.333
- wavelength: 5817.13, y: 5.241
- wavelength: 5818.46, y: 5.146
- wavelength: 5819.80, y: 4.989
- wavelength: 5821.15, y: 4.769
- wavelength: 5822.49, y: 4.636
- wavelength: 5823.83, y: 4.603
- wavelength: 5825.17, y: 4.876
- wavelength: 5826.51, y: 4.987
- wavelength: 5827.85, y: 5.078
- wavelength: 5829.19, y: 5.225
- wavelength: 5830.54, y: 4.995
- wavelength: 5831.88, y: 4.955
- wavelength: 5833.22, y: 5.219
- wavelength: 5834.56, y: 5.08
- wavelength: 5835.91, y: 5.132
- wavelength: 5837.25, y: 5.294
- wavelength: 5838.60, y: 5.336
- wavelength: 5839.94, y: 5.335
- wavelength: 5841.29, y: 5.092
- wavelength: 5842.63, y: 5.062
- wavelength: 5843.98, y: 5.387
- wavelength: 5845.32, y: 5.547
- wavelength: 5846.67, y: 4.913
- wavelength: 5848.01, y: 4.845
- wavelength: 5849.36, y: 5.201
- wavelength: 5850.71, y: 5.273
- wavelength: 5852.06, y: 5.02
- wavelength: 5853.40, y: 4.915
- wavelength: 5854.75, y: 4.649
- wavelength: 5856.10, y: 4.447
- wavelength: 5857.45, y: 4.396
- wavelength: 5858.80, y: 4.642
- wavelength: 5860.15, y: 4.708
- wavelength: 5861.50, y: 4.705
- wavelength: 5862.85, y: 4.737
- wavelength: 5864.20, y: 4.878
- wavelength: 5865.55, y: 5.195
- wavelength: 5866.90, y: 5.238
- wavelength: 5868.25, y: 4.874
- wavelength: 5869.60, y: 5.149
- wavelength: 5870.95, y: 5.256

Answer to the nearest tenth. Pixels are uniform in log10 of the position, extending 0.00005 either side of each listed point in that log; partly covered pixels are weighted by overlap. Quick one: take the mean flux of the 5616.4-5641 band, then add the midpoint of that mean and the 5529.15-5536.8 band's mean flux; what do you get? 9.4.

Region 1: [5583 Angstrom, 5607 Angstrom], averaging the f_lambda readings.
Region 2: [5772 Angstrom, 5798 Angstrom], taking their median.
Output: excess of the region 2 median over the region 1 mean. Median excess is 0.10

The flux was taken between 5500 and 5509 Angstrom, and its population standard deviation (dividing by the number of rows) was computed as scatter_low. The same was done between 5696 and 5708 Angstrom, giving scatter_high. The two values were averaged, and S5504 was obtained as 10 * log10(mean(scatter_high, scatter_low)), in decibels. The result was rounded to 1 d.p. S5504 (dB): -5.7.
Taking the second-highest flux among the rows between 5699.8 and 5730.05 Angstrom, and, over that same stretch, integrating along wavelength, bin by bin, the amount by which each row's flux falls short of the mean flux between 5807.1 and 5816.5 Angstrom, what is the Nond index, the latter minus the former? 0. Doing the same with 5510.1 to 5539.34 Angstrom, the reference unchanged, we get 4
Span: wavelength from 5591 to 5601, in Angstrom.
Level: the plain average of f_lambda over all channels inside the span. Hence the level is 4.74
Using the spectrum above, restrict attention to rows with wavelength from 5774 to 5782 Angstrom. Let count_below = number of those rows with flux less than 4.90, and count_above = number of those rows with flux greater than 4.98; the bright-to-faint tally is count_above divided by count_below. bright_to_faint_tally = 4.0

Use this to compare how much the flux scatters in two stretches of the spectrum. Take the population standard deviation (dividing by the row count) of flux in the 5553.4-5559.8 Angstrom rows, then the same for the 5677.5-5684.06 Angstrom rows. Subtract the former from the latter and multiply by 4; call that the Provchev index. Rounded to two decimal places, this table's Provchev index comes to -0.47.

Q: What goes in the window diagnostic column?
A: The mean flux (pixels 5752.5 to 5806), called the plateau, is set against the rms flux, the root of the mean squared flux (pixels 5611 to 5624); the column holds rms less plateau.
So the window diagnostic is -0.30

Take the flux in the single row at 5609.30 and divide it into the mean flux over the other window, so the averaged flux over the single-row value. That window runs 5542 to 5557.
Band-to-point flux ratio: 1.00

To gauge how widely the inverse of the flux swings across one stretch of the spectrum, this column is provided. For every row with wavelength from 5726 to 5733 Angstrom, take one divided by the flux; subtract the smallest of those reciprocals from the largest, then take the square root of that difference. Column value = 0.155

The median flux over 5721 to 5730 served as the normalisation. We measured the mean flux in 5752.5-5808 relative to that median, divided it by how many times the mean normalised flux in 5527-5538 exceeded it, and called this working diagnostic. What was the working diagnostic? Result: 1.08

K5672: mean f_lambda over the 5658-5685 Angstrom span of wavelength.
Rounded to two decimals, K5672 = 4.83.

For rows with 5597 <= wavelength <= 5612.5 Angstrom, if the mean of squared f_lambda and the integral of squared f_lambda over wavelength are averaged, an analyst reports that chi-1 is 200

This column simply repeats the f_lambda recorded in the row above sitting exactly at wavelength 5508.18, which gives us 4.594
